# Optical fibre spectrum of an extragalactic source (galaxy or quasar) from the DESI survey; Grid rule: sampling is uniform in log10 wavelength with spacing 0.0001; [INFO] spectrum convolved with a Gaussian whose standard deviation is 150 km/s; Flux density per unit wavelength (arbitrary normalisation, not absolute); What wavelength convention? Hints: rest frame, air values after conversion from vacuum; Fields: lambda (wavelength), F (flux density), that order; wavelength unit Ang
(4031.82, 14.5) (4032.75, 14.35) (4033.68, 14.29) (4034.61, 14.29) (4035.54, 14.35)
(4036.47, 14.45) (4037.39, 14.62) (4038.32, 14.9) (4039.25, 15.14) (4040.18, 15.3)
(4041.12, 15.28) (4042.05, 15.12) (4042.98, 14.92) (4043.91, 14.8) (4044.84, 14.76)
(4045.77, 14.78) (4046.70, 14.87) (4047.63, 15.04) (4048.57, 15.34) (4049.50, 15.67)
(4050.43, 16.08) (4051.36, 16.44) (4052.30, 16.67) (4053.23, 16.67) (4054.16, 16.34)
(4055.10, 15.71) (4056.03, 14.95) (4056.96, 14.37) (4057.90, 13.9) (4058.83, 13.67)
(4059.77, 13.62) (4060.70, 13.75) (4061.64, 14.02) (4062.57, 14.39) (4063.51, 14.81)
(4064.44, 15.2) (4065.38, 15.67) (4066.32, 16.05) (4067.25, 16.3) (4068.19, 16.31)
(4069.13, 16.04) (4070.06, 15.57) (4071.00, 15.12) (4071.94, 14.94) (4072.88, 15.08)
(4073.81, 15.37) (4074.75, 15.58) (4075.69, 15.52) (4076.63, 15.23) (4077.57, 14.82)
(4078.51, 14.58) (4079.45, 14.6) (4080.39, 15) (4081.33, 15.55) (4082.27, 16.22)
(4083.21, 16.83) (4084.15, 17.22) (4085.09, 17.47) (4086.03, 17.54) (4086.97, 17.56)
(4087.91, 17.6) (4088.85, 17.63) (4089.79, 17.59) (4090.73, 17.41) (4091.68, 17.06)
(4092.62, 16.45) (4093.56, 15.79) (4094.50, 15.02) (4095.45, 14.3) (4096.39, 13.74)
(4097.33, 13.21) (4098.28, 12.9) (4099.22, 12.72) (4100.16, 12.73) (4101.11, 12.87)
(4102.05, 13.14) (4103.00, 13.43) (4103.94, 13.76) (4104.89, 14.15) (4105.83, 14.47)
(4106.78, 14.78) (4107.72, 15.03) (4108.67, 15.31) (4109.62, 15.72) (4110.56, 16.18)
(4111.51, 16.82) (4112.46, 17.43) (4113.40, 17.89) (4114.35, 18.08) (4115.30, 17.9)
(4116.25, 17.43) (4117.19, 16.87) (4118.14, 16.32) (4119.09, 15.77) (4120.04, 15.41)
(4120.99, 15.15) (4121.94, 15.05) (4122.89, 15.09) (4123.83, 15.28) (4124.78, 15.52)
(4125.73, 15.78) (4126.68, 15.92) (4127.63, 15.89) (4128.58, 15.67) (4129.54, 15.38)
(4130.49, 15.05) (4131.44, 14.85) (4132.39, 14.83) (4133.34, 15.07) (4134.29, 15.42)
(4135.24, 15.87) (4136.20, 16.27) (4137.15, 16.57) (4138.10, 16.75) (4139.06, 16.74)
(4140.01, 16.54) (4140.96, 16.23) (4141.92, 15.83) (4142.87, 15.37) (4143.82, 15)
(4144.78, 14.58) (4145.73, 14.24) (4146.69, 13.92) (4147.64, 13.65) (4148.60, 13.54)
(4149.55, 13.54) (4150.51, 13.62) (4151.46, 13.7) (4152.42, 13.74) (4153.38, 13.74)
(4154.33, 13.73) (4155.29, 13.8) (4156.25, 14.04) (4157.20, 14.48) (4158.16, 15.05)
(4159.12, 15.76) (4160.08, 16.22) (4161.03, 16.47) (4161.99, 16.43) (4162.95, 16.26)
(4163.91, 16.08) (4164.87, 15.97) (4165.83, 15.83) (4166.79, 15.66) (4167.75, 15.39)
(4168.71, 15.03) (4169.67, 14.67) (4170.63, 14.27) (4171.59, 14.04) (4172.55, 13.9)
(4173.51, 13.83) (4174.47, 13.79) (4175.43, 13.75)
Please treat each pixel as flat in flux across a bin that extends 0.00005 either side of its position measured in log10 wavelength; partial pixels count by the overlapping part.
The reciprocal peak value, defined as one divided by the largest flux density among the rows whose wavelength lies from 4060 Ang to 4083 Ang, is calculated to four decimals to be 0.0613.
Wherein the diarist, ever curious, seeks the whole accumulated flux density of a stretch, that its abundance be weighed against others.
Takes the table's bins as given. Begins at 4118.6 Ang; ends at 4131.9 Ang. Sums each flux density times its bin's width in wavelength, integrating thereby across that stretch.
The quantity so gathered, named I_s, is 205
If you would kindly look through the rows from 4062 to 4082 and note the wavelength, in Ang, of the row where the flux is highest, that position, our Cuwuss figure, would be 4068.19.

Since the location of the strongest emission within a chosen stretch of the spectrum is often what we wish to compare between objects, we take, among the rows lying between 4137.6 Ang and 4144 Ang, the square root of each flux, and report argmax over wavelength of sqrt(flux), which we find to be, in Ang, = 4138.10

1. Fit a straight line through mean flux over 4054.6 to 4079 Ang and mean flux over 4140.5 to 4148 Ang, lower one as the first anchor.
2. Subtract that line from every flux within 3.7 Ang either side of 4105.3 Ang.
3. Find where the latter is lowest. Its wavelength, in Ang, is 4102.05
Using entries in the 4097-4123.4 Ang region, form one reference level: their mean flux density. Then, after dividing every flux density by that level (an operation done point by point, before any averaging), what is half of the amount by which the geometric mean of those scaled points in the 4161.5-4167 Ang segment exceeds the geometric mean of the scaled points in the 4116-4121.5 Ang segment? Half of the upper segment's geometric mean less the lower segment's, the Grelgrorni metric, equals 0.00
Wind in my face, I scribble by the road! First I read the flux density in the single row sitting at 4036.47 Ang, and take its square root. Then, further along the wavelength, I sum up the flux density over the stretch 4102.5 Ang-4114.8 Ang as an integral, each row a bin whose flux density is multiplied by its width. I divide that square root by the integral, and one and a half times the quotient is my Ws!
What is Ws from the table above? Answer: 0.030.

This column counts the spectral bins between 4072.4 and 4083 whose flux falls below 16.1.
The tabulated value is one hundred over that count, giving 10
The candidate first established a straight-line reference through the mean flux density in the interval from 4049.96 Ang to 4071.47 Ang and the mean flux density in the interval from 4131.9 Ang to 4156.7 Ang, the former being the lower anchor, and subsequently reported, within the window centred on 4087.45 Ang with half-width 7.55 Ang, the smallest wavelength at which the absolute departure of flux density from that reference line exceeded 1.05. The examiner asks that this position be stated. 4083.21 Ang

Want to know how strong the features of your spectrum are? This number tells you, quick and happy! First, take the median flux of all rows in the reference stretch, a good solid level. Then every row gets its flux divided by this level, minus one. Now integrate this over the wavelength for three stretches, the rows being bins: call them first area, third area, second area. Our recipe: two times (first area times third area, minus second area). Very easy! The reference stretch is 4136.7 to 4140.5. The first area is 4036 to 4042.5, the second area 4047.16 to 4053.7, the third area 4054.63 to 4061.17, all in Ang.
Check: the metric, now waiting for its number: 1.7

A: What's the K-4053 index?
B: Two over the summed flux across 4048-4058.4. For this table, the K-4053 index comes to 0.0116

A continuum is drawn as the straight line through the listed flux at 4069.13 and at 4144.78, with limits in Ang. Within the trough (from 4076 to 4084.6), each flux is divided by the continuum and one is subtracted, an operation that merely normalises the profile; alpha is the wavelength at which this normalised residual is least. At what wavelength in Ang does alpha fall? 4078.51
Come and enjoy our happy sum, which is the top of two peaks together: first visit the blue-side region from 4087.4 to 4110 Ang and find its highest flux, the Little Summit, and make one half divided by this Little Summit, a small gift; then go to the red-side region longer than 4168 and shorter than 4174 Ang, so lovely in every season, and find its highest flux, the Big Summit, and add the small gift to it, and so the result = 15.1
